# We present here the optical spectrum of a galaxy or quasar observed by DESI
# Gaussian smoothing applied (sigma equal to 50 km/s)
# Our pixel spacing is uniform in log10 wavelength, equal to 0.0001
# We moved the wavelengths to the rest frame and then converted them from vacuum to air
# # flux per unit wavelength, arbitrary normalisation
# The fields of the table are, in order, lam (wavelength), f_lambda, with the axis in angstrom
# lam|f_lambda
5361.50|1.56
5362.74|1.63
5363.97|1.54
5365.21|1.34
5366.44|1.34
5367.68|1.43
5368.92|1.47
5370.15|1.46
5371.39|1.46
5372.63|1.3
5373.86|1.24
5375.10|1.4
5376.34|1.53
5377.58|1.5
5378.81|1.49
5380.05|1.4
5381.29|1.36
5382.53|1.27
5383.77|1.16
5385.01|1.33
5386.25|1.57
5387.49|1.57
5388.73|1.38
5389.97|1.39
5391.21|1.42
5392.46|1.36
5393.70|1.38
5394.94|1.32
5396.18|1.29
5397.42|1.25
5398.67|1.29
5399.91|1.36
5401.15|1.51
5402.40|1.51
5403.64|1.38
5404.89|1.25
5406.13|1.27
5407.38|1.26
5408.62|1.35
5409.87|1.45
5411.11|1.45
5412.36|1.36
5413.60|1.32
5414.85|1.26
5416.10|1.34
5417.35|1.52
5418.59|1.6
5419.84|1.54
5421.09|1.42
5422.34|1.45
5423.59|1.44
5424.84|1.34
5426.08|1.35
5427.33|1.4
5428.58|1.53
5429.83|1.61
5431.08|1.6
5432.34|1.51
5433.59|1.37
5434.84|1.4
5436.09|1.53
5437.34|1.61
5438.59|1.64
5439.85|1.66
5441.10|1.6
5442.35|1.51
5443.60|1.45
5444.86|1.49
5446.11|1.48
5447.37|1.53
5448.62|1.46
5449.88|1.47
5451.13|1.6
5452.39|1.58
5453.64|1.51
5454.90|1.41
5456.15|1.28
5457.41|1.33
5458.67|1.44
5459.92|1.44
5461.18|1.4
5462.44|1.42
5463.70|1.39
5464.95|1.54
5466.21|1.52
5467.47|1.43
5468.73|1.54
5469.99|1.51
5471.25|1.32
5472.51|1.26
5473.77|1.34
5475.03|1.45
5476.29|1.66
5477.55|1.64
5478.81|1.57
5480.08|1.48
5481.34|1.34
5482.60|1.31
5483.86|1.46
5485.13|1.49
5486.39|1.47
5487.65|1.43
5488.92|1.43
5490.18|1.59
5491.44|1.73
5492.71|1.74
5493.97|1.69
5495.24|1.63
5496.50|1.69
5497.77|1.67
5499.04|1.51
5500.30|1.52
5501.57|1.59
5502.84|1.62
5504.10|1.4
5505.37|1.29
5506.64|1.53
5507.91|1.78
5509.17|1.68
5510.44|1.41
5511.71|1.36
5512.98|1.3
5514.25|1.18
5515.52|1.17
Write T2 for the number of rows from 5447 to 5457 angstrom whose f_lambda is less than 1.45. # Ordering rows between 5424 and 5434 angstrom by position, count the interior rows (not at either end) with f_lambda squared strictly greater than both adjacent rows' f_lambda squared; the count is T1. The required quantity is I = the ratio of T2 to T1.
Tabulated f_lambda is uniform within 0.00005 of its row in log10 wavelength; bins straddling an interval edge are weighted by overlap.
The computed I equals 2.0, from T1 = 1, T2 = 2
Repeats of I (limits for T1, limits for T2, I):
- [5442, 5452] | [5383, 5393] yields 3.0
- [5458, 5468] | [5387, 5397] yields 3.5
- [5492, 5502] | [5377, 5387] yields 5.0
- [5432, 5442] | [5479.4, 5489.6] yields 4.0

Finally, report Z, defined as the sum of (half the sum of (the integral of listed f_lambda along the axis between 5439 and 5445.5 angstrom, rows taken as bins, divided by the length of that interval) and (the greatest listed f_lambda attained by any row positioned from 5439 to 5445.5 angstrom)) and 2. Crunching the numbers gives 3.60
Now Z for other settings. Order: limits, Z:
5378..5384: 3.42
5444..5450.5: 3.51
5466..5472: 3.50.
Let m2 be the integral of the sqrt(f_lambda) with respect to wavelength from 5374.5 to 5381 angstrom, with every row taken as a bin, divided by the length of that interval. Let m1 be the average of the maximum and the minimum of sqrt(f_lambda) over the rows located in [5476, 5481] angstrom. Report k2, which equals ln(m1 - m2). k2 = -3.1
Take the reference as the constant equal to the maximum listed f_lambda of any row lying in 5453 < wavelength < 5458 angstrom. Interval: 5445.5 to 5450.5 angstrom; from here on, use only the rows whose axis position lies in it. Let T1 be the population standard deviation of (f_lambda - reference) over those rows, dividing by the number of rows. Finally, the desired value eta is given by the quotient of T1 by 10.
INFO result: 0.0027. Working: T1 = 0.027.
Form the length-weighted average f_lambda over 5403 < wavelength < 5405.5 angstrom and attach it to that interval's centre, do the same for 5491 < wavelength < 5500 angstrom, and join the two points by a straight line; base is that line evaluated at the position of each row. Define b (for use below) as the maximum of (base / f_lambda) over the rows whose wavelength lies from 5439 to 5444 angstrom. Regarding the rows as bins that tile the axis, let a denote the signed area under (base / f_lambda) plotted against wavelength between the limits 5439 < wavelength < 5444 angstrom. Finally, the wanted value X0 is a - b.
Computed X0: 3.66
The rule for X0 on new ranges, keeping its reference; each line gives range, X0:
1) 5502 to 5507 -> 4.52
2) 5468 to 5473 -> 4.33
